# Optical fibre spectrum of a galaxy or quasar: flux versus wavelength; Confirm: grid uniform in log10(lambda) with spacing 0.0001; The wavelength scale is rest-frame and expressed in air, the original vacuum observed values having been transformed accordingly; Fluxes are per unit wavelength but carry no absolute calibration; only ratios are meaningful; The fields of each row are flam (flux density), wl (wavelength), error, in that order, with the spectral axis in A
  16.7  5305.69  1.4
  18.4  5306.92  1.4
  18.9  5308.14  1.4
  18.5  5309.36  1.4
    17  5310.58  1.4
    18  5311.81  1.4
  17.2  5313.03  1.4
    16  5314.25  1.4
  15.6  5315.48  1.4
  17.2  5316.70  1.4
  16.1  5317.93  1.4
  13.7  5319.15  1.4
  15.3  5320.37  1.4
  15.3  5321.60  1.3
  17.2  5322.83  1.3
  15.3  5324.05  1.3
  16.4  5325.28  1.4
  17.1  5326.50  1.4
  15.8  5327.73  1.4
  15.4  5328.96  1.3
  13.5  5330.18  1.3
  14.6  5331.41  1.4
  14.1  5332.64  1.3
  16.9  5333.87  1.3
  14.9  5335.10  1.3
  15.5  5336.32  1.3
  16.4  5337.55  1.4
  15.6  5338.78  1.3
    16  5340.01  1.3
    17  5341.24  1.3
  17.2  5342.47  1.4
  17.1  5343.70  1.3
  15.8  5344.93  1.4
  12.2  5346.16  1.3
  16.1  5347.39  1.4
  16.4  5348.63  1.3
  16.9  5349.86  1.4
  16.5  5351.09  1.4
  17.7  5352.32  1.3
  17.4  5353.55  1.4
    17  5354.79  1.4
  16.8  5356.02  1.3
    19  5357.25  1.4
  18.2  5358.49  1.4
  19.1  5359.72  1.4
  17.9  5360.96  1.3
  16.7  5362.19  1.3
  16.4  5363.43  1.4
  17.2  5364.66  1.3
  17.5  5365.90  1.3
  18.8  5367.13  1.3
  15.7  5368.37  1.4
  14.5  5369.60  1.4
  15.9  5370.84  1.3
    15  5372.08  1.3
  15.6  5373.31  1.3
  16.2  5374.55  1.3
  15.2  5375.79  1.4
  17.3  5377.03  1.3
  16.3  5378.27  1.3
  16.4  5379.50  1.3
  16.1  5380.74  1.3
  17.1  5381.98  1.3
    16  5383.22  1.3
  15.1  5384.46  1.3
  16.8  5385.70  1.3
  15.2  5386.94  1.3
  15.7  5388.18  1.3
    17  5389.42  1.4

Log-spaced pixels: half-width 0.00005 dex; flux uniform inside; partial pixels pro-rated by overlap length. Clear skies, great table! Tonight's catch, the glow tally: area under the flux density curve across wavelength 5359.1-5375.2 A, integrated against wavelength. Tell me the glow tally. 268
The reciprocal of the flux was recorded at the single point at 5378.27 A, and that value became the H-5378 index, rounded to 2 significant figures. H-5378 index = 0.061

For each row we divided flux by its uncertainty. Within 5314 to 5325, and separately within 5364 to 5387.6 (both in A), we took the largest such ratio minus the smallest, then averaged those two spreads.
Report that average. 3.8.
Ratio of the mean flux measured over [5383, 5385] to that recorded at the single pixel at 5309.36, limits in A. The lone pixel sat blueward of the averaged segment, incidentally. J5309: 0.84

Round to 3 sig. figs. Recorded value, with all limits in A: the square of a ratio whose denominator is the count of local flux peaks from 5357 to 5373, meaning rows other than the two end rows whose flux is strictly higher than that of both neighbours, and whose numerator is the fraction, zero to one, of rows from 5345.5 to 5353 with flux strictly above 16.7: 0.0123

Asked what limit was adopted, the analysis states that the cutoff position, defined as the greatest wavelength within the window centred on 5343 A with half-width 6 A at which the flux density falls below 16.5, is 5348.63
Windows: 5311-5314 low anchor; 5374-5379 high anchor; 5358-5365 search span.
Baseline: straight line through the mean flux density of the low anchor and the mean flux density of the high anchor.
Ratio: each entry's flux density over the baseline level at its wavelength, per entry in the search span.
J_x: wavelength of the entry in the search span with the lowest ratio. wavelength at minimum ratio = 5363.43 A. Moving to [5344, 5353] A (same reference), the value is 5346.16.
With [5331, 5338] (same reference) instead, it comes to 5332.64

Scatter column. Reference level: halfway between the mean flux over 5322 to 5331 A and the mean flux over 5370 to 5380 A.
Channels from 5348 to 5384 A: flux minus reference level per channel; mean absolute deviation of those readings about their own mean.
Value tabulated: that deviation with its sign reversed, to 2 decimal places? -0.89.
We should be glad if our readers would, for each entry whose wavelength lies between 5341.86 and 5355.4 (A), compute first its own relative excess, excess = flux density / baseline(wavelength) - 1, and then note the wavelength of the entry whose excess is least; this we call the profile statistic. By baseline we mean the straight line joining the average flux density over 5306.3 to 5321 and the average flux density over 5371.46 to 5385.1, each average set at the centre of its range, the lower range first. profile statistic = 5346.16 A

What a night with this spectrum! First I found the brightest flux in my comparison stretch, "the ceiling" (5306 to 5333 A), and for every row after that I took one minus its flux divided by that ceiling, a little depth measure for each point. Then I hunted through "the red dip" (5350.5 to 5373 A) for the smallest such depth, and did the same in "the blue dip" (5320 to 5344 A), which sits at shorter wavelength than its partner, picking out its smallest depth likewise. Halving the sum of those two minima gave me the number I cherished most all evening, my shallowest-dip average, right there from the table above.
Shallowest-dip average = 0.040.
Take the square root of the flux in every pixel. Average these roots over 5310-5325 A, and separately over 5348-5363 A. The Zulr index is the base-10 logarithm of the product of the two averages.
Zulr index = 1.22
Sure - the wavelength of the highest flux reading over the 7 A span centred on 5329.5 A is 5326.50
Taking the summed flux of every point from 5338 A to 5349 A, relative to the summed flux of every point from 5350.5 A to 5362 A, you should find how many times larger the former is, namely 0.90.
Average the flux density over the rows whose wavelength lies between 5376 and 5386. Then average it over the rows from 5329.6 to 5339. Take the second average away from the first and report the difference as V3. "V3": 1.2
